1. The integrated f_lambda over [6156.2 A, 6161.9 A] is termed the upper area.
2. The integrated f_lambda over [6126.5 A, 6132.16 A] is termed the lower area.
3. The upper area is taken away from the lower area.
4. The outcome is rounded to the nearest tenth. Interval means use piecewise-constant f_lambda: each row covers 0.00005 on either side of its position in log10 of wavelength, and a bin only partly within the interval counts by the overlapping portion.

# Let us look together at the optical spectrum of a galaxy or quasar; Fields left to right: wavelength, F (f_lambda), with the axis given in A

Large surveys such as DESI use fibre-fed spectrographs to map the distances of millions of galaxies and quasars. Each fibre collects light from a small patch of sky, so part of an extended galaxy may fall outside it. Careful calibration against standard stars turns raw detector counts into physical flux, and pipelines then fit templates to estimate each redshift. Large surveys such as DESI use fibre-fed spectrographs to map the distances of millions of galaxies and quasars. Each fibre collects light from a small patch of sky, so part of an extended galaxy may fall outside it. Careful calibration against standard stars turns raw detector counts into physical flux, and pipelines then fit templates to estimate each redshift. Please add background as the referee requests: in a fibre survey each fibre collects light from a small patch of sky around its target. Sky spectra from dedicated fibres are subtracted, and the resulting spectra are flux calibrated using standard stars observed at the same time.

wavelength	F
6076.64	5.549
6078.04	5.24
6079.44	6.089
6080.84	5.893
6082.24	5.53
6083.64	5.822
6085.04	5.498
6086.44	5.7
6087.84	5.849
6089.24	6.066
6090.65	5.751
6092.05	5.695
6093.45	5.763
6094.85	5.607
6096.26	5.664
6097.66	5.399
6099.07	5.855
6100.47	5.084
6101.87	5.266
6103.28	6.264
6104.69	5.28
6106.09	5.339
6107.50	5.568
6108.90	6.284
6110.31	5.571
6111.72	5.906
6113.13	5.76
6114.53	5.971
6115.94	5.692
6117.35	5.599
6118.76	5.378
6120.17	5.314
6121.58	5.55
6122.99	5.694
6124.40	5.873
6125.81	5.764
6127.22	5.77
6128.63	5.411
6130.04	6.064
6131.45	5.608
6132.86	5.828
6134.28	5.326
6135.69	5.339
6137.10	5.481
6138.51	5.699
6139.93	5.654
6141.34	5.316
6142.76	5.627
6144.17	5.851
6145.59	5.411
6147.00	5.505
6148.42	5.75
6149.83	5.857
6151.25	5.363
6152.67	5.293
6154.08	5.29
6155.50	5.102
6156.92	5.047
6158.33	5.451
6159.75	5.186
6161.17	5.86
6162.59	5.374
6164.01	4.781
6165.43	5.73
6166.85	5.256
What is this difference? 1.7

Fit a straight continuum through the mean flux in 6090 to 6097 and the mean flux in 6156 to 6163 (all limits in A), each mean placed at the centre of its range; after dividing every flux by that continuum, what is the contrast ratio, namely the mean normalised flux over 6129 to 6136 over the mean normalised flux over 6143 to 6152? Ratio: 0.99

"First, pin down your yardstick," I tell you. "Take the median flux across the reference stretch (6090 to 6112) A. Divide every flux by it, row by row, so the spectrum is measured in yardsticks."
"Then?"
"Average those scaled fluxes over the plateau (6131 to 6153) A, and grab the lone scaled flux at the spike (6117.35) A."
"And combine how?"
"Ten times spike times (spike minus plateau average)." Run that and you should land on 0.1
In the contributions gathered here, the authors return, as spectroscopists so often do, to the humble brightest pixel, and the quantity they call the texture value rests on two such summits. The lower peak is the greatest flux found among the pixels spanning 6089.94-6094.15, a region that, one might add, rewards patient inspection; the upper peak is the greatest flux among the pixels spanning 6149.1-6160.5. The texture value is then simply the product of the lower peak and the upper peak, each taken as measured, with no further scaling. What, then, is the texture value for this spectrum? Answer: 33.8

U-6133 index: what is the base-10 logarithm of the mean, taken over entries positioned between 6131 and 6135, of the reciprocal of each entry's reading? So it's -0.747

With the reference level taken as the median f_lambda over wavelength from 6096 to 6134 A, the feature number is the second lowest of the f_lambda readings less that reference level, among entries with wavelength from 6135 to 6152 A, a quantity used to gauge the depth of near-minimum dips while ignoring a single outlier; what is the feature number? -0.325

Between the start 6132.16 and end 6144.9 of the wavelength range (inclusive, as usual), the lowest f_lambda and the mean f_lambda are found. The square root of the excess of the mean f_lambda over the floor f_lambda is 0.50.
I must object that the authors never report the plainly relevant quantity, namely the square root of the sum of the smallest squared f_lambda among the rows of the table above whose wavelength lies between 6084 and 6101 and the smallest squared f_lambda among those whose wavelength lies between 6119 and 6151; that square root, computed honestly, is 7.354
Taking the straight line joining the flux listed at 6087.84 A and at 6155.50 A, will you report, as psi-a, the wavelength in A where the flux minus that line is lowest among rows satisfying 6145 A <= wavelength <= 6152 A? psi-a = 6145.59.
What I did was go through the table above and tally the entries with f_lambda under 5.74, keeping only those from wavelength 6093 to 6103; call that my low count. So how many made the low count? 5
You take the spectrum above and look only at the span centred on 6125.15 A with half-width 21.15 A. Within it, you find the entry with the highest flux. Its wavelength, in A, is 6108.90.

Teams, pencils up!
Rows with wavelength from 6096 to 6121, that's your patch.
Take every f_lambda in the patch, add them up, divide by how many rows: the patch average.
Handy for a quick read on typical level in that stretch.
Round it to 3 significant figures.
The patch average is 5.62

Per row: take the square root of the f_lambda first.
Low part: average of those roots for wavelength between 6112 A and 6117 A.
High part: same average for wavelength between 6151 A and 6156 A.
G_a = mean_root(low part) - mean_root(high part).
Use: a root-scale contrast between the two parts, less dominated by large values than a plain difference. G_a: 0.12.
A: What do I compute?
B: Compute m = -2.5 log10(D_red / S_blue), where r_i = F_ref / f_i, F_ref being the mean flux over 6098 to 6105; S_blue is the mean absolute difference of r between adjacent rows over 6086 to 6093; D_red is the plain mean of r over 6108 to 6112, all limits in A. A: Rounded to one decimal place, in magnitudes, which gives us -3.8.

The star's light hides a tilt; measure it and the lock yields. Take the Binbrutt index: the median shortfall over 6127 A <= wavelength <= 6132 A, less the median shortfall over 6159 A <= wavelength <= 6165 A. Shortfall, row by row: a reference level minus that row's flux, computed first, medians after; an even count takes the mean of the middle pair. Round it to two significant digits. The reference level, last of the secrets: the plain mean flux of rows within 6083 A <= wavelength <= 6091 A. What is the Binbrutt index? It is -0.41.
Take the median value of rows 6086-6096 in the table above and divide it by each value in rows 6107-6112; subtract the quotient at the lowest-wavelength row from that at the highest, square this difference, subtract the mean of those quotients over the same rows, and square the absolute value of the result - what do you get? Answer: 0.97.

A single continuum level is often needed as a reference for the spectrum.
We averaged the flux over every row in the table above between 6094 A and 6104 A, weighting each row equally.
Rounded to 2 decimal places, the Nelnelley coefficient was 5.59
